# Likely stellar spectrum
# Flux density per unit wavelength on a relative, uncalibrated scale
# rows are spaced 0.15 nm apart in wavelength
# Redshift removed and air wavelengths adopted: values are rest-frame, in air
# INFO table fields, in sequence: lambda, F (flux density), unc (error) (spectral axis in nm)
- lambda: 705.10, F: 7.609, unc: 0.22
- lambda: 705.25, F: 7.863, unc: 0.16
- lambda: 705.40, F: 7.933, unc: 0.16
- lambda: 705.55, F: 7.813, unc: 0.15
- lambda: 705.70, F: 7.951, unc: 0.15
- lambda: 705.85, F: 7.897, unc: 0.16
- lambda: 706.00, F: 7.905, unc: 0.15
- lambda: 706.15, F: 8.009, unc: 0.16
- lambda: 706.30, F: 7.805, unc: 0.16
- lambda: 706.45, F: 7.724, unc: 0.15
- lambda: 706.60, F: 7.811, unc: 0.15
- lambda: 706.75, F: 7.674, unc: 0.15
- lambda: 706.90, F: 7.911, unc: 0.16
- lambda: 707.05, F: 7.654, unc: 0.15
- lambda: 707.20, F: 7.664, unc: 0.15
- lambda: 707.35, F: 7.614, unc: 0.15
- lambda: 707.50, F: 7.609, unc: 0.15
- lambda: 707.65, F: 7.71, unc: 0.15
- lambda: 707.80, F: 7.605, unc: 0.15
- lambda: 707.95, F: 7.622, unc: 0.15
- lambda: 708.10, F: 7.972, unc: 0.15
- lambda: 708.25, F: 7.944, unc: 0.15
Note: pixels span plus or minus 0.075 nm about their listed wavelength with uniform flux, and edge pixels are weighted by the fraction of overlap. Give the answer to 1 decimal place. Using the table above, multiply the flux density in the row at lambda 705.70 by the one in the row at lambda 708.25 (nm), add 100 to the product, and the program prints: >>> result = 163.2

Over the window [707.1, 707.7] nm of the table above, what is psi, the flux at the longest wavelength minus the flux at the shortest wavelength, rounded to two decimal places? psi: 0.05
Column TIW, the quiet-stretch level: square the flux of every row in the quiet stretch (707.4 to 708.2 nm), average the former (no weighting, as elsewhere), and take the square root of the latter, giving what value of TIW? 7.70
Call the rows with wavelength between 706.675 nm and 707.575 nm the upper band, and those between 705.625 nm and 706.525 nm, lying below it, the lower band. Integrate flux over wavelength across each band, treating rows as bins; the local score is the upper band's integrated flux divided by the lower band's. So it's 1.0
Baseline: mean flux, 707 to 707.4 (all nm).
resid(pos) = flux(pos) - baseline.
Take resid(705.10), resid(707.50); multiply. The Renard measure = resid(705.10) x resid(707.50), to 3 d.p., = 0.001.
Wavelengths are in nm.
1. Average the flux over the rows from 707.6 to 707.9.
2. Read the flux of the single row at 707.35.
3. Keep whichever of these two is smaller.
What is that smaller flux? 7.61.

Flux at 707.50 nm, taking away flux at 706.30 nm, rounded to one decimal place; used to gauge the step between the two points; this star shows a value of -0.2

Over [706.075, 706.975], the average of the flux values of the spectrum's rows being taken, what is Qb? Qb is 7.82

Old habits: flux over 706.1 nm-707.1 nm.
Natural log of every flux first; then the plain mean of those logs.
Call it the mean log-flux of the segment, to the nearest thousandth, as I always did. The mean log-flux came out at 2.054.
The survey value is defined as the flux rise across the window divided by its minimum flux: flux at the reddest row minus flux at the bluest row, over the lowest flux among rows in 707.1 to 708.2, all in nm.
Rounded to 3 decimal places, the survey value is 0.040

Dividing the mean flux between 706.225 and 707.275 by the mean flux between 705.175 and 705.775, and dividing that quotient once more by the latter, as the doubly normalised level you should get 0.124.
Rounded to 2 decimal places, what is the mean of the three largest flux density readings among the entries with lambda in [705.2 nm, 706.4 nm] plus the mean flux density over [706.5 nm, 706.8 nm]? 15.71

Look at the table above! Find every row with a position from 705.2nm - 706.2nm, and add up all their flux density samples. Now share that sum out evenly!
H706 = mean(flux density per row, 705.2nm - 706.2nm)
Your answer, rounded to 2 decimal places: 7.91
